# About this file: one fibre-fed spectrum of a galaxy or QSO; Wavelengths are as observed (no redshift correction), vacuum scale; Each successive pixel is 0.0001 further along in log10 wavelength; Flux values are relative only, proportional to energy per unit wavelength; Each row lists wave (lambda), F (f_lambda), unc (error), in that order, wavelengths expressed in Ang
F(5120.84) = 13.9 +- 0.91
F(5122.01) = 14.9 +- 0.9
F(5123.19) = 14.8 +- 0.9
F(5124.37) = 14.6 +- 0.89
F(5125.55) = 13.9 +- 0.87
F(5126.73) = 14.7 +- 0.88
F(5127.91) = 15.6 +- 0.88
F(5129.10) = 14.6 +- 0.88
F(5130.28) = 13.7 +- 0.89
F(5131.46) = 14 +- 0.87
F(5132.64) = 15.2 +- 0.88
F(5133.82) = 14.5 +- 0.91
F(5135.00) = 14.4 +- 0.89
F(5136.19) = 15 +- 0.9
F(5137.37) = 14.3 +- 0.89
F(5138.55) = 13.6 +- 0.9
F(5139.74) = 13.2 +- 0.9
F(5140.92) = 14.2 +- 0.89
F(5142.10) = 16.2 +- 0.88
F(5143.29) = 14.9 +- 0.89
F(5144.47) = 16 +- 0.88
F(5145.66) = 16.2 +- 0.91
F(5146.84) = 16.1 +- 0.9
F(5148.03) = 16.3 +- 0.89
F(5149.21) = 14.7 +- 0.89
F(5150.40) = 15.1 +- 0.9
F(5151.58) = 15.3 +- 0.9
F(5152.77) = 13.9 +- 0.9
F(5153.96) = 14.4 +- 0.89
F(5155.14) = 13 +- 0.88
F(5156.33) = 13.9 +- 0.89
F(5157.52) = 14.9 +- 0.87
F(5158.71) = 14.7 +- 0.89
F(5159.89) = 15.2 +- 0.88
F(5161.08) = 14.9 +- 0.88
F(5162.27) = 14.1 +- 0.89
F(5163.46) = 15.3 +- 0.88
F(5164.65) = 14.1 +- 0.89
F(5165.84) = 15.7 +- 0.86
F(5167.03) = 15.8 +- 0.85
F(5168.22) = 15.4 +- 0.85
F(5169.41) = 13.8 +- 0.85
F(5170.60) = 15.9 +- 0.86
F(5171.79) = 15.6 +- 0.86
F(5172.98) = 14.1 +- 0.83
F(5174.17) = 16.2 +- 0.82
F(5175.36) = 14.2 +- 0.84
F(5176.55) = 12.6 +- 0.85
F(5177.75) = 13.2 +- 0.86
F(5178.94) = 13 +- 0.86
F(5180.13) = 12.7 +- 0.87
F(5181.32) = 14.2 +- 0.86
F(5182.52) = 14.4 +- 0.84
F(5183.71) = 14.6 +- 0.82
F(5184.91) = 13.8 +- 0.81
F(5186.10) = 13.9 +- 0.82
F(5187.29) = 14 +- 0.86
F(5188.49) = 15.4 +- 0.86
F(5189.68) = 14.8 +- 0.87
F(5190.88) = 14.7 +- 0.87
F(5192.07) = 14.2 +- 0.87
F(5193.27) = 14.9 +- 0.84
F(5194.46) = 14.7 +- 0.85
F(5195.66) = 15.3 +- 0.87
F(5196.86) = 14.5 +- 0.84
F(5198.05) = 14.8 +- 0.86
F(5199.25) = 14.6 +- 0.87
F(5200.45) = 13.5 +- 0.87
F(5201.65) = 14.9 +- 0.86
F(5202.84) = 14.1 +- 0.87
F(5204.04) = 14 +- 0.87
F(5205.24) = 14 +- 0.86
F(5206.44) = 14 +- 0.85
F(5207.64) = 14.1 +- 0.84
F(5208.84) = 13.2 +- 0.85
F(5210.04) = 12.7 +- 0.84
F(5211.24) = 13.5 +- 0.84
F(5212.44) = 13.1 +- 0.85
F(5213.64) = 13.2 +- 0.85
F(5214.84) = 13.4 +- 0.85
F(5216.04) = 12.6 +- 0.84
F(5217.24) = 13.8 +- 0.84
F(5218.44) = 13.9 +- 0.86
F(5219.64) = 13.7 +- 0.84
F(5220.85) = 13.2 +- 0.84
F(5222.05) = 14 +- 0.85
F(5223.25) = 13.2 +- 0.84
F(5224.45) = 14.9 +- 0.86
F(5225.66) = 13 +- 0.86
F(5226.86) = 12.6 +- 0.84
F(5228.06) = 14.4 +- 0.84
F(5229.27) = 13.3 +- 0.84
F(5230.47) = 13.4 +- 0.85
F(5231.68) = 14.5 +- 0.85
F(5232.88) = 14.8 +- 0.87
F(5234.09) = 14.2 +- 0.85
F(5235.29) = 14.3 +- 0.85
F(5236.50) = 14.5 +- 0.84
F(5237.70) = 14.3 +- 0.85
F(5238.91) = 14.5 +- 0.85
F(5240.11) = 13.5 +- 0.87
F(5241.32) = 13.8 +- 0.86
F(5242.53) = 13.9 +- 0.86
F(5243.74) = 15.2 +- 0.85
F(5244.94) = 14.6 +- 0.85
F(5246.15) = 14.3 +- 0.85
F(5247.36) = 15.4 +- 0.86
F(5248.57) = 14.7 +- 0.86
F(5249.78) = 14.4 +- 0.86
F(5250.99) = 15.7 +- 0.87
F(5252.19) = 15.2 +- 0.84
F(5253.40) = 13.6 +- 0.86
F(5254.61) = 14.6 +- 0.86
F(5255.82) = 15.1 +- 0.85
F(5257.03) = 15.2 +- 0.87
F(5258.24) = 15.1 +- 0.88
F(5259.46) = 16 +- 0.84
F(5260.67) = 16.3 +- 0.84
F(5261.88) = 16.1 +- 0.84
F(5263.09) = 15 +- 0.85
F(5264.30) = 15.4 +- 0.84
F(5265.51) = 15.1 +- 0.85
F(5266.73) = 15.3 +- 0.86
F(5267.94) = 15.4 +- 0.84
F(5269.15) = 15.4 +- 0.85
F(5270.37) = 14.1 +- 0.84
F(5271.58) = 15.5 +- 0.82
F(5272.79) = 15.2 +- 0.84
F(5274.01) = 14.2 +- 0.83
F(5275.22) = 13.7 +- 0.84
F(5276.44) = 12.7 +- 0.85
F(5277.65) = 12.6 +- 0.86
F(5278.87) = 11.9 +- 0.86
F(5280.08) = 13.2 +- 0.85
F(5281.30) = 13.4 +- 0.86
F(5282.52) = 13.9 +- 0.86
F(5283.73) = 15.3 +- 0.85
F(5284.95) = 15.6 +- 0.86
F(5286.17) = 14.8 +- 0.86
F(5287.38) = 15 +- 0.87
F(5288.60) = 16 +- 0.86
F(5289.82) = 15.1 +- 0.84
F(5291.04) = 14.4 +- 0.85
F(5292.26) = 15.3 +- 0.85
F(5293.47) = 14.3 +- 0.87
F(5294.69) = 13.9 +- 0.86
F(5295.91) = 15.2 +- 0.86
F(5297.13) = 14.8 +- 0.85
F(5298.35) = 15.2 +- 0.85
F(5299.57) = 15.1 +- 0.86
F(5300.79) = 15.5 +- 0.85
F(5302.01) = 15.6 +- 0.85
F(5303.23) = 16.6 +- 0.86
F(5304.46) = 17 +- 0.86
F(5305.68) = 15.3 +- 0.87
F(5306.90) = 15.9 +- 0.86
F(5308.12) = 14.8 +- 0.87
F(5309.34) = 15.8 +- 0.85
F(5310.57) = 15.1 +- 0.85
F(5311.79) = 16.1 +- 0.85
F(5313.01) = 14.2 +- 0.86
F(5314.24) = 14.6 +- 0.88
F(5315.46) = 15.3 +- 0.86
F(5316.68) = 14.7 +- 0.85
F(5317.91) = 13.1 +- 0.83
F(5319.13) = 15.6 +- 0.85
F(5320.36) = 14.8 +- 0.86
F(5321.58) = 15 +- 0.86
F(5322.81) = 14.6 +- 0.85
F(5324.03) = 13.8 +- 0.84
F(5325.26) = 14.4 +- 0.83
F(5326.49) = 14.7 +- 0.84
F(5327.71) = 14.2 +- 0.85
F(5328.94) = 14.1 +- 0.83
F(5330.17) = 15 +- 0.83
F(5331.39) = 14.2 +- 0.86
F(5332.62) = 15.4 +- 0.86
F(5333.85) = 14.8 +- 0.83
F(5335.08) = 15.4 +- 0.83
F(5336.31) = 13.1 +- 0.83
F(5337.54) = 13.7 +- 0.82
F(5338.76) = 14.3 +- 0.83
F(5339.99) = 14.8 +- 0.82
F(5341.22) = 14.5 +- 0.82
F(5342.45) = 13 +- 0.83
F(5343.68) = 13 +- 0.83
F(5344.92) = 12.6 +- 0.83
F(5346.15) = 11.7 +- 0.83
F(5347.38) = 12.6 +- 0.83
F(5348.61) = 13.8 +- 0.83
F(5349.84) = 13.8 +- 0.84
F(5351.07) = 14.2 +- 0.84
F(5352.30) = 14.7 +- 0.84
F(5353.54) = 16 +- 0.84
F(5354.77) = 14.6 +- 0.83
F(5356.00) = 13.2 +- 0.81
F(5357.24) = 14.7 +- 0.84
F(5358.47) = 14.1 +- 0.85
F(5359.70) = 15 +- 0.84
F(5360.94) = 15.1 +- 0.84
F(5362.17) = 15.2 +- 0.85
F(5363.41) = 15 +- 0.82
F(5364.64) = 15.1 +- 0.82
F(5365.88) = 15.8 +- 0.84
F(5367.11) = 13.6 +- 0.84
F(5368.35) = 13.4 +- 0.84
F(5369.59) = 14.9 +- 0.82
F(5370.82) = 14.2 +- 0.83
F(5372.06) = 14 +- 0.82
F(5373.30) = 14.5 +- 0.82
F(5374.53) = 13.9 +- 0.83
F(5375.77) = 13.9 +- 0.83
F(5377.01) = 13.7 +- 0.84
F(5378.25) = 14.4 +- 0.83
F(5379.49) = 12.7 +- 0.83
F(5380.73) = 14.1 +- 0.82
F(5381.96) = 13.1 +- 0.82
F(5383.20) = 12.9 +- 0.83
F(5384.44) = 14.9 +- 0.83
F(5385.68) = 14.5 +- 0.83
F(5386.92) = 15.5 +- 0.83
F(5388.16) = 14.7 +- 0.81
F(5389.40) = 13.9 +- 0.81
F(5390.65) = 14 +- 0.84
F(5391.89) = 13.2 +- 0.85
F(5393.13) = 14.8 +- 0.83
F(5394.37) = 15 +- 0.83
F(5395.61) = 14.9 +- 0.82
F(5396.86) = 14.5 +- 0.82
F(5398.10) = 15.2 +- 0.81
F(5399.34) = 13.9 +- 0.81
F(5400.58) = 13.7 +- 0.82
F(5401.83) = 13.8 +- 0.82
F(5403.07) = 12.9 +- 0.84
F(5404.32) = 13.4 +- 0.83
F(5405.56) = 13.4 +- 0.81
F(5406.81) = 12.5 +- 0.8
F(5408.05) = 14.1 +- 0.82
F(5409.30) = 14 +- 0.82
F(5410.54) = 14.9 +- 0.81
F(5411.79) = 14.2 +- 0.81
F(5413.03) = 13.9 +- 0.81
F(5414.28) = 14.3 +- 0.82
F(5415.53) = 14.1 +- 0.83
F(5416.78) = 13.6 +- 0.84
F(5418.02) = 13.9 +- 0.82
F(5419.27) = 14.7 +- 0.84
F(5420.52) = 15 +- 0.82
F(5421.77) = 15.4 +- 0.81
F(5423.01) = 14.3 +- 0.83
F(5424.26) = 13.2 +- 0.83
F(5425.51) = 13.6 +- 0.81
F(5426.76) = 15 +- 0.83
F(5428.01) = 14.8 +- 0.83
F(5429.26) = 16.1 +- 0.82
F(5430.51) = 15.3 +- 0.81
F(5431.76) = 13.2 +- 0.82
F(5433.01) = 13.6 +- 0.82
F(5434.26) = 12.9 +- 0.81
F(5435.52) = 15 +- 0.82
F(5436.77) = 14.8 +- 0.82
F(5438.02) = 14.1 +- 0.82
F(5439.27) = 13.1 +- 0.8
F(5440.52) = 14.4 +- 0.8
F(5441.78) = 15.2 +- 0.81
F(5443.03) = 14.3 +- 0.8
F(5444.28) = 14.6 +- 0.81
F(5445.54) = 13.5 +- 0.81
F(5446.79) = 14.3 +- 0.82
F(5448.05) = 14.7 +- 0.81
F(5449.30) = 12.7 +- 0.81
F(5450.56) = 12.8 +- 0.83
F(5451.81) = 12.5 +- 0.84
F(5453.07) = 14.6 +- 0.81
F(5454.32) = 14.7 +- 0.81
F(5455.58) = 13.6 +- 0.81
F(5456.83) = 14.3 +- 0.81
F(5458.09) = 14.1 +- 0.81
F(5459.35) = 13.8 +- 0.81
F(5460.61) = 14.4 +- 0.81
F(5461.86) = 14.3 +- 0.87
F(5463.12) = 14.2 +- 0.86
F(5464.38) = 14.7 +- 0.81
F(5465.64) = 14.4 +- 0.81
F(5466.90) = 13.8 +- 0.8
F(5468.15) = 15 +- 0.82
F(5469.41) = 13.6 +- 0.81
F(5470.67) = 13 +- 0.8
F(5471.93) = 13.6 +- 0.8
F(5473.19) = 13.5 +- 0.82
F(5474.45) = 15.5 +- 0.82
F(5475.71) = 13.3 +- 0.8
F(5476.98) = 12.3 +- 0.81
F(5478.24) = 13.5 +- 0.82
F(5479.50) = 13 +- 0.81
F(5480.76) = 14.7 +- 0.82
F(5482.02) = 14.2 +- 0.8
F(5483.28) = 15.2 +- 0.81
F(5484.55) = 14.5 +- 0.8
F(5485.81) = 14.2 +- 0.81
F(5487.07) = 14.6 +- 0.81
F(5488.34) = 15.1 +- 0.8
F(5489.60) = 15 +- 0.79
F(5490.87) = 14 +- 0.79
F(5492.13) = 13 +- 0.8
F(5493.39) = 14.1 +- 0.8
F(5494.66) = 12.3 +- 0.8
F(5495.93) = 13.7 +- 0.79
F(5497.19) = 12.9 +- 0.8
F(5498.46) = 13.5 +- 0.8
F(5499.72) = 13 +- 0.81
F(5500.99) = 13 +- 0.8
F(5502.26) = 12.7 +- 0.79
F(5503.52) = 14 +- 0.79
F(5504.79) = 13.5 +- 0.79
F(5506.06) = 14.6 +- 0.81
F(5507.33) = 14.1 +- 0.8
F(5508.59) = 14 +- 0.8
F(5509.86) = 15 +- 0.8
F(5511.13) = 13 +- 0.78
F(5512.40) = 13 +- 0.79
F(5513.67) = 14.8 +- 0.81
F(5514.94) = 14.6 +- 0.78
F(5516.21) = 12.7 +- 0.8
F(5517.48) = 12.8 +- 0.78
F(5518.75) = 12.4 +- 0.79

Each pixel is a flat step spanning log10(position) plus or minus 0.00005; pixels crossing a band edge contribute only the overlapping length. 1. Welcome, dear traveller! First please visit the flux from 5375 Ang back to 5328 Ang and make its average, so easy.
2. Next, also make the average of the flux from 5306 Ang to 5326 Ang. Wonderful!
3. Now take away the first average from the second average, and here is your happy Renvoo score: 0.63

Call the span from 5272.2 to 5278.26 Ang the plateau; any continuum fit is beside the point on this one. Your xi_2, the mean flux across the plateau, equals 13.7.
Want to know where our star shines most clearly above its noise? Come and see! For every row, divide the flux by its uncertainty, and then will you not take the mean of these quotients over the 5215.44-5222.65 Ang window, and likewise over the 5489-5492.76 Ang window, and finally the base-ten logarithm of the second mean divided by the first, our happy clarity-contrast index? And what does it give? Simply 0.042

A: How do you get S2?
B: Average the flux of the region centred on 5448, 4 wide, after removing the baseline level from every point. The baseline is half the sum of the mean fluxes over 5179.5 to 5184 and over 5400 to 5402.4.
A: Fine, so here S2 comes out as 0.04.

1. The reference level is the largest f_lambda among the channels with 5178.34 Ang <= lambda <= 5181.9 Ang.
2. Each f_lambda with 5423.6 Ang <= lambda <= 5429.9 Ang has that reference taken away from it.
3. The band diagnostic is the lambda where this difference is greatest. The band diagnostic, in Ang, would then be 5429.26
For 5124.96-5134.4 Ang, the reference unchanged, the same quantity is 5127.91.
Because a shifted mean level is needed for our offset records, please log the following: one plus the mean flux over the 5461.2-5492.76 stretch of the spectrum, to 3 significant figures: 15.1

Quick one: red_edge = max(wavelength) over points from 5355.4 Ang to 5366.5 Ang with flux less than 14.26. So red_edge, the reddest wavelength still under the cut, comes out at 5358.47 Ang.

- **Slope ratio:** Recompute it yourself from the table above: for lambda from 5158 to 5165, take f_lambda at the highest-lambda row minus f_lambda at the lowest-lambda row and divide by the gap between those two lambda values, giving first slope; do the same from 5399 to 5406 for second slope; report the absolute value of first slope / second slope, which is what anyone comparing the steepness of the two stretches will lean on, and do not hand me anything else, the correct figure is 1.3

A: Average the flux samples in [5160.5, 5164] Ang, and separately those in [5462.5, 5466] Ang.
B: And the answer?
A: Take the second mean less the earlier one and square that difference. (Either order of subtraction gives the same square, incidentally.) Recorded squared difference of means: 0.1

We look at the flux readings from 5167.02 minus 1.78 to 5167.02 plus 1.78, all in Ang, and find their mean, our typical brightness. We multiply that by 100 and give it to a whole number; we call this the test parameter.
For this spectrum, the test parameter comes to 1563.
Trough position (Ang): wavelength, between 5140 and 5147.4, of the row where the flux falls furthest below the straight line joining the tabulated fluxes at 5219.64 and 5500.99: 5140.92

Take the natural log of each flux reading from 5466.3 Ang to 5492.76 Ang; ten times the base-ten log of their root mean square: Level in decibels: 4.22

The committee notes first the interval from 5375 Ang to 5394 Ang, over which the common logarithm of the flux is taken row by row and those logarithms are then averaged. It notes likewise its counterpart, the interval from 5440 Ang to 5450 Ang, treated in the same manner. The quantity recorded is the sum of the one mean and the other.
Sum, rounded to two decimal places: 2.30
